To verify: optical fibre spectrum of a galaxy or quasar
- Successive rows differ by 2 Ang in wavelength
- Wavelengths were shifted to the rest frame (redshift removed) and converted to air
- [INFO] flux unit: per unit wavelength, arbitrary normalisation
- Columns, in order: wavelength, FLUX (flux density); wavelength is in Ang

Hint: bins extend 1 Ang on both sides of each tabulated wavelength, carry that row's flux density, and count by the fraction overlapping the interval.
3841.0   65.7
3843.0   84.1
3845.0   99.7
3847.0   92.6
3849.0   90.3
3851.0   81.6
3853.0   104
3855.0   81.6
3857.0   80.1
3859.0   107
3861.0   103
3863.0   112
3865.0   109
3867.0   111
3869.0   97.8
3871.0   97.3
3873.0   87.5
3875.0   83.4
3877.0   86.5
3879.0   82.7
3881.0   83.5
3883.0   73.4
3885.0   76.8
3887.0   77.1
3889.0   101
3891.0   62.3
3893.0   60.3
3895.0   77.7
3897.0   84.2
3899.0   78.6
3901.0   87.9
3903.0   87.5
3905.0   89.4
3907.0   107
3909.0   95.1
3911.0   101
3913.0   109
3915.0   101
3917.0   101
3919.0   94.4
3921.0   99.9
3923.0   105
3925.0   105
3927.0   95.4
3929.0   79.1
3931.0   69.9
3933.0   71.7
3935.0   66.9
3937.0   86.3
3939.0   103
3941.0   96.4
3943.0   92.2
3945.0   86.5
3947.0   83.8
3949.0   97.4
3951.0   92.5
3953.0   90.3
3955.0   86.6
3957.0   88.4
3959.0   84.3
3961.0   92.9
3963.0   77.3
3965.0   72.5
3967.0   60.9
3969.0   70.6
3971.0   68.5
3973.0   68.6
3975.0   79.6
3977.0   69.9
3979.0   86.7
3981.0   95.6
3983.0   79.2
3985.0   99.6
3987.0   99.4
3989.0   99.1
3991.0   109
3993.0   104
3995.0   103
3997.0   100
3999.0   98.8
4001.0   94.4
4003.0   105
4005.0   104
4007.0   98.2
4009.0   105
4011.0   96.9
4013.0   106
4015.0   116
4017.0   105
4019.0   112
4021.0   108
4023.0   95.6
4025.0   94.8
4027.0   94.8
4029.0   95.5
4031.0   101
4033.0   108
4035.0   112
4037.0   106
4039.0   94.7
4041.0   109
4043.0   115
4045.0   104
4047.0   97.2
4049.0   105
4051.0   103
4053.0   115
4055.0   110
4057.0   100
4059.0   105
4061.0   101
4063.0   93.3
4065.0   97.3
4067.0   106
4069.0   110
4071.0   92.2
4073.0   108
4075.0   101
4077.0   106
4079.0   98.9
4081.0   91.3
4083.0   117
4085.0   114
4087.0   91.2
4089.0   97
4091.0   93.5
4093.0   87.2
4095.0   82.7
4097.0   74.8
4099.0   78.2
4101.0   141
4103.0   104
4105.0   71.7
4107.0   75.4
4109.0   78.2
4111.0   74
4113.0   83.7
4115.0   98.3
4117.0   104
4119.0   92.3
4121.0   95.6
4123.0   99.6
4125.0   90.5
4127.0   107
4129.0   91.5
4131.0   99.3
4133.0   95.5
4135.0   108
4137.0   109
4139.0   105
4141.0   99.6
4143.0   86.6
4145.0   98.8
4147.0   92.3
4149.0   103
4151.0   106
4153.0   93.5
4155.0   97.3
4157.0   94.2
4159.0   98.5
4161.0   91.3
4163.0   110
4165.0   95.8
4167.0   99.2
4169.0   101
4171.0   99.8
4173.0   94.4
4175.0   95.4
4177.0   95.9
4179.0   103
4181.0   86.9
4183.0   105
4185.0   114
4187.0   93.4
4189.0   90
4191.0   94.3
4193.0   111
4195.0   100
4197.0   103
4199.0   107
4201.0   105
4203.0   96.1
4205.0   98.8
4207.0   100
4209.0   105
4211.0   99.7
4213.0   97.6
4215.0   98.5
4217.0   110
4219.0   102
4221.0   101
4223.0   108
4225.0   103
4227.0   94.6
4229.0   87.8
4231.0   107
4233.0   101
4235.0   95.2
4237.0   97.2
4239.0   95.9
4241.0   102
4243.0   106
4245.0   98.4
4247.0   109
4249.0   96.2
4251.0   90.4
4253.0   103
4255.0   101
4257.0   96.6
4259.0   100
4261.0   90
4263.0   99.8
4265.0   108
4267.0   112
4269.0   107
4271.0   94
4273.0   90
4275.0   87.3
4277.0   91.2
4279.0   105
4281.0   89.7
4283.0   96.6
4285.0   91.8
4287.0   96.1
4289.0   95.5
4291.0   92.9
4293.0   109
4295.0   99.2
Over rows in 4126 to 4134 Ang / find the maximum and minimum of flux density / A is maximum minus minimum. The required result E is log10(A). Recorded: 1.19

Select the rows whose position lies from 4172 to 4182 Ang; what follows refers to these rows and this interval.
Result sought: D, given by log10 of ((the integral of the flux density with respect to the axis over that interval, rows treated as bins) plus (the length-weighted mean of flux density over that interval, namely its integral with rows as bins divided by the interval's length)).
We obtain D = 3.02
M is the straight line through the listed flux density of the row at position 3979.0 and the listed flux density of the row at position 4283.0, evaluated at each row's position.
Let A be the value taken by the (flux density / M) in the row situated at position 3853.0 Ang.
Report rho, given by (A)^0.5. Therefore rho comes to 1.12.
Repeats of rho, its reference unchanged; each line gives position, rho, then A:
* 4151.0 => 1.07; 1.15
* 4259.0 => 1.02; 1.04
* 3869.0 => 1.08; 1.18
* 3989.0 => 1.07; 1.14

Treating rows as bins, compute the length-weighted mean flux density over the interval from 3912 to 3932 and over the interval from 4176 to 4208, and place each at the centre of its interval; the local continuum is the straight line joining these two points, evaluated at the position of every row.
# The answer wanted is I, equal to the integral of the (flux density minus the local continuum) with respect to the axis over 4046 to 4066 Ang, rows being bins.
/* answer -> 92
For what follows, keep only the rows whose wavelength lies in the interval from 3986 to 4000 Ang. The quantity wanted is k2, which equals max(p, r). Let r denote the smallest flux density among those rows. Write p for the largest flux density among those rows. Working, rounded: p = 109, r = 98.8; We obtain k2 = 109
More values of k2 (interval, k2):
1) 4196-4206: 107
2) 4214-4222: 110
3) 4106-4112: 78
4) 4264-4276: 112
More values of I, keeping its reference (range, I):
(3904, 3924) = 89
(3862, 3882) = -2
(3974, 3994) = -95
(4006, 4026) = 126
